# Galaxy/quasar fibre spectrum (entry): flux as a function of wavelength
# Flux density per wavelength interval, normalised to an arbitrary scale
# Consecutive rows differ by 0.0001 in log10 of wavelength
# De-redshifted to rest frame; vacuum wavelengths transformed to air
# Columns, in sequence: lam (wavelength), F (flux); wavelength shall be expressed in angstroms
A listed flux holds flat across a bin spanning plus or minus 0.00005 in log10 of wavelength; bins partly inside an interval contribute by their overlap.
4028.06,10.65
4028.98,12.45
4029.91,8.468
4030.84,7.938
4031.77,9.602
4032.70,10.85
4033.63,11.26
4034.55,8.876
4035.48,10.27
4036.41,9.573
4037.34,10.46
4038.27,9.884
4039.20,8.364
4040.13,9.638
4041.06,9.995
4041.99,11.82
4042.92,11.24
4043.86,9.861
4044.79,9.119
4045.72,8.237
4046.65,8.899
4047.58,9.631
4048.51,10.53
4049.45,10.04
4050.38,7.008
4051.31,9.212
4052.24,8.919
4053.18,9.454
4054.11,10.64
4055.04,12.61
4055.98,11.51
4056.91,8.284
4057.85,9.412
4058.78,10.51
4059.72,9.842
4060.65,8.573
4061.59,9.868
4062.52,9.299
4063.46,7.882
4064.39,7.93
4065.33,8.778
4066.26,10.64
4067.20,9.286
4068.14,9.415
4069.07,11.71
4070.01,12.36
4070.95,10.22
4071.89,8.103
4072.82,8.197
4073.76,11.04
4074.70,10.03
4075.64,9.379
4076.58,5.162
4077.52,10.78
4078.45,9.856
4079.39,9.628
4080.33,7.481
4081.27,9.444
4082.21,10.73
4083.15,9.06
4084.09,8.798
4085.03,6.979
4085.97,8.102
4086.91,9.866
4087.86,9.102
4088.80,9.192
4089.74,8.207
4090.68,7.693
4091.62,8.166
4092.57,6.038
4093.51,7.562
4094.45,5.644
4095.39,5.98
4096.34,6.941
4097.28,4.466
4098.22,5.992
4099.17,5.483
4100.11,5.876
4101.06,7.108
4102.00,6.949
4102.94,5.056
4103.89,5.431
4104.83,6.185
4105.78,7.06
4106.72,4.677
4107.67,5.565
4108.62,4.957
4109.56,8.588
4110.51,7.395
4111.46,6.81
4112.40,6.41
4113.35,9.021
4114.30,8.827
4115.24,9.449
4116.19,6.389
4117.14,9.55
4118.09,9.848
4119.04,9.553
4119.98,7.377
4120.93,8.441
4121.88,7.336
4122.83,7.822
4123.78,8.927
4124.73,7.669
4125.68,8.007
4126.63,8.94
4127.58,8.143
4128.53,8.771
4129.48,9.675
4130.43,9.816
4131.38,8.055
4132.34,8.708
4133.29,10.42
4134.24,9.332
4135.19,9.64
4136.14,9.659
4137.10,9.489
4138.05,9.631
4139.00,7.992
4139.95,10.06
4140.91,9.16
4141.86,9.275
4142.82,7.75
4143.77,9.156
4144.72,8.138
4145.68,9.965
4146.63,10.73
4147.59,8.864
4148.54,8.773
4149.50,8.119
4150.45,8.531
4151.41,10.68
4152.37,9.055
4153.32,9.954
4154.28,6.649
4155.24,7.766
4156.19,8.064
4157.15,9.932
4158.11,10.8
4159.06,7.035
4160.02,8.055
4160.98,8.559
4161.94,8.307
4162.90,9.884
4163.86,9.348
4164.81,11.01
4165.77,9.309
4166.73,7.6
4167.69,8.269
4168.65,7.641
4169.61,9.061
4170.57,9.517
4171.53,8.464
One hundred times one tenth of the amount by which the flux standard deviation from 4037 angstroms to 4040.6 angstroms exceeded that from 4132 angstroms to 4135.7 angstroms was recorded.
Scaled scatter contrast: 2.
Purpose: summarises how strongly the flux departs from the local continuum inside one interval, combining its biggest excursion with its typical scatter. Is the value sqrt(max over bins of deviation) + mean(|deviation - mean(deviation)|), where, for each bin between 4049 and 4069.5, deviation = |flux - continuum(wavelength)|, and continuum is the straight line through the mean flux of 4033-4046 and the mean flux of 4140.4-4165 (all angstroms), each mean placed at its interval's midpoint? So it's 2.4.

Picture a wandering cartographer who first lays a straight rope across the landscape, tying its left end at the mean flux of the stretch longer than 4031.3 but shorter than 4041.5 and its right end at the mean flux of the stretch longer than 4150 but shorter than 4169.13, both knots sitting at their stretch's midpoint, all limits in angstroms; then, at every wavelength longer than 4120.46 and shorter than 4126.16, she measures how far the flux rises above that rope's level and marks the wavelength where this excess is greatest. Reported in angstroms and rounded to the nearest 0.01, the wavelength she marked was 4123.78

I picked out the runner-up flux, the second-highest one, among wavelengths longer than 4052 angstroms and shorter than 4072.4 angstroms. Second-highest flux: 12.36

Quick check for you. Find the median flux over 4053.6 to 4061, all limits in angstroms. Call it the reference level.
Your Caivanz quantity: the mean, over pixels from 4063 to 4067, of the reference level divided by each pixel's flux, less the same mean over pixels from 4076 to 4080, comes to -0.08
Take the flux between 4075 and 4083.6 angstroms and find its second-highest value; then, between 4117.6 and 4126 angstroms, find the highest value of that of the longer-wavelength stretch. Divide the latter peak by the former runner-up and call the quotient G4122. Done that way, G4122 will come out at 0.92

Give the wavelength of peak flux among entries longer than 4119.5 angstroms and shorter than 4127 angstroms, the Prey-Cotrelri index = 4126.63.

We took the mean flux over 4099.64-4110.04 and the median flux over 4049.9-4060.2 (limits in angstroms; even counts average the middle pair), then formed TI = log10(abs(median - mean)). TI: 0.52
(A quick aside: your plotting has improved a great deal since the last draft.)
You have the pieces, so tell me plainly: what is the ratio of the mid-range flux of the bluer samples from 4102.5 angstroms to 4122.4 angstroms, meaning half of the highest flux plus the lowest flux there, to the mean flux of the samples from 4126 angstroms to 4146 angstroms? 0.8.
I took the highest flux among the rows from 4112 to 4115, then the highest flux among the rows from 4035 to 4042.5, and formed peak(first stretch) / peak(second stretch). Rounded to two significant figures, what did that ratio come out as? 0.76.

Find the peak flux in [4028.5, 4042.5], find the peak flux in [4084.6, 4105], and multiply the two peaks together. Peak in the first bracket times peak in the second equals 123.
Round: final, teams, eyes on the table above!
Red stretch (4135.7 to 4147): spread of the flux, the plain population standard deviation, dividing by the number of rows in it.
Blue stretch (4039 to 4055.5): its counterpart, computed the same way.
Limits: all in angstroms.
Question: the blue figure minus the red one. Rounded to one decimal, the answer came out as 0.4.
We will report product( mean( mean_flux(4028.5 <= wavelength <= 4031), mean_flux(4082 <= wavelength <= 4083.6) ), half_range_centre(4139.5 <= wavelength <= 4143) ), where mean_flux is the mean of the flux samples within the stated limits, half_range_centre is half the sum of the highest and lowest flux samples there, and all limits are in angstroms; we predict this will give 87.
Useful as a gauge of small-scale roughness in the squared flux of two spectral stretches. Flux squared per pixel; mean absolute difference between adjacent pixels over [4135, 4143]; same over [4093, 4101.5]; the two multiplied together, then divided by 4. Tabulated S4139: 52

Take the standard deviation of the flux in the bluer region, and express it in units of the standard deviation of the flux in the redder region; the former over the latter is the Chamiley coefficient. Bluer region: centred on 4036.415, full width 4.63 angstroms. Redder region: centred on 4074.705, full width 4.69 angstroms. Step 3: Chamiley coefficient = 0.3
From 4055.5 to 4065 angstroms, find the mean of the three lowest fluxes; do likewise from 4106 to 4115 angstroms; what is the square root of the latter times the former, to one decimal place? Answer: 6.4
